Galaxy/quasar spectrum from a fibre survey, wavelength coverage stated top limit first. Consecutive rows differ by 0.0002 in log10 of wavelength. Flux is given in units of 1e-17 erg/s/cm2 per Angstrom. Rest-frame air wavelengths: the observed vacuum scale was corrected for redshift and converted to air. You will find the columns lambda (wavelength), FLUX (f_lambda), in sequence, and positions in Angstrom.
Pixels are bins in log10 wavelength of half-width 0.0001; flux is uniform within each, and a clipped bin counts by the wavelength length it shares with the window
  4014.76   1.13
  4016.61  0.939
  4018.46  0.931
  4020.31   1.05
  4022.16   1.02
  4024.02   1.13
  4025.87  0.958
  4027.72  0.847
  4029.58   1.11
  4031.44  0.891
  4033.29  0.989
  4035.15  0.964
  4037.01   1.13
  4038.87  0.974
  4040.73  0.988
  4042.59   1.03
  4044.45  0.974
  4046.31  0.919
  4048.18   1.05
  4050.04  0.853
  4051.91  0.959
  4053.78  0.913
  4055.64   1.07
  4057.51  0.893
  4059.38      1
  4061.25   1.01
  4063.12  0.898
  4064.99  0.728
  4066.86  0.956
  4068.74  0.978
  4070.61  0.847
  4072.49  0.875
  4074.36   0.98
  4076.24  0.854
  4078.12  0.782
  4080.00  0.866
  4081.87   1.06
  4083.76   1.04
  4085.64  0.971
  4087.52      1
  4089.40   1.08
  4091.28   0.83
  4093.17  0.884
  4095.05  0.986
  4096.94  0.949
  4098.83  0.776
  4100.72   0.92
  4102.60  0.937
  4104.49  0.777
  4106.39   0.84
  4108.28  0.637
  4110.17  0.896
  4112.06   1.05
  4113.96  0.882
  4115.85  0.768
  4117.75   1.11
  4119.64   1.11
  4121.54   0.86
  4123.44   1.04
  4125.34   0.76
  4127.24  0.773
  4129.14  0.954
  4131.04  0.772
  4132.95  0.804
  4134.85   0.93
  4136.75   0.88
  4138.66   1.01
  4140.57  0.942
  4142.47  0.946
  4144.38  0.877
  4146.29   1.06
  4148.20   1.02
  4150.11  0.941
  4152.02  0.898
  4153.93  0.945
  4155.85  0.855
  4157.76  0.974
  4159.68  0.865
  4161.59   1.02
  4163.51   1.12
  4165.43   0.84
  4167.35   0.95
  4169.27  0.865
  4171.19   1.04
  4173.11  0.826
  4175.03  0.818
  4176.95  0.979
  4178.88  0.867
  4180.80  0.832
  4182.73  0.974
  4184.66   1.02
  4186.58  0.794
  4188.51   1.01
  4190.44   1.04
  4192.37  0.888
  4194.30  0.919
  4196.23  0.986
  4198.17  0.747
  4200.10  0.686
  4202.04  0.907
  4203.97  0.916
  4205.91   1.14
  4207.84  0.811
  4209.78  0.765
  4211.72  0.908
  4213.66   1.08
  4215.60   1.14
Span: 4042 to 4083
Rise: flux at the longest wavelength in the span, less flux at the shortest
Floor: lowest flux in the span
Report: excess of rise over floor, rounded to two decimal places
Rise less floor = -0.70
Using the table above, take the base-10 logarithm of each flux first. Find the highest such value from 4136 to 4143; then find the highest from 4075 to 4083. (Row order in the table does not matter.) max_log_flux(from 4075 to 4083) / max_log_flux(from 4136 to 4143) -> 5.9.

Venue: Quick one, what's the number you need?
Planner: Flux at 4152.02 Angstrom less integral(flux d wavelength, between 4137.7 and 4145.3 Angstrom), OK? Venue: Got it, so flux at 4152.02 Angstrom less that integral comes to -6.3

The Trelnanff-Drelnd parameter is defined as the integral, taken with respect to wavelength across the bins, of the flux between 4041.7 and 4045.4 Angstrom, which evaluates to 3.7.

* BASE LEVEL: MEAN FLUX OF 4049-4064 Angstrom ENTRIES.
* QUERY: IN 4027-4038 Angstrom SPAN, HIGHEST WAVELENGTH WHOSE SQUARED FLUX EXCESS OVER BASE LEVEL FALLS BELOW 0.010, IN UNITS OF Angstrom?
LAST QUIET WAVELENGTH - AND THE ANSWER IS 4035.15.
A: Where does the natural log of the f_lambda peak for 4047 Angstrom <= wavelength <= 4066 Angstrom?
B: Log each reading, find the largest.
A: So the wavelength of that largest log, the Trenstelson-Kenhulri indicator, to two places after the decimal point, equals 4055.64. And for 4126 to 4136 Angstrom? 4129.14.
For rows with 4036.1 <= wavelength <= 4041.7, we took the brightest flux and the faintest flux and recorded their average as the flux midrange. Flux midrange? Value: 1.052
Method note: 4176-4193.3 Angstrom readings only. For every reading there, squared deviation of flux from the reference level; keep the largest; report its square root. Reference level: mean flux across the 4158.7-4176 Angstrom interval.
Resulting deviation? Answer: 0.133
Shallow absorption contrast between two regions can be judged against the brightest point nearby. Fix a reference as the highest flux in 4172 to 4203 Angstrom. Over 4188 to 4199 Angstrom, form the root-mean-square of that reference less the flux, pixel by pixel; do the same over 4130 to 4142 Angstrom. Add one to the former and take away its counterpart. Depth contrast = 0.97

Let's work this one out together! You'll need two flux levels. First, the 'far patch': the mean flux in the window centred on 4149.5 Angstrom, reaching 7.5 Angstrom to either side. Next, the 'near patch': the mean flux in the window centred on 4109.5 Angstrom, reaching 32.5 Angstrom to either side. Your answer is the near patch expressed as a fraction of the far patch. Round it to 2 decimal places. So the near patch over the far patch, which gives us 0.96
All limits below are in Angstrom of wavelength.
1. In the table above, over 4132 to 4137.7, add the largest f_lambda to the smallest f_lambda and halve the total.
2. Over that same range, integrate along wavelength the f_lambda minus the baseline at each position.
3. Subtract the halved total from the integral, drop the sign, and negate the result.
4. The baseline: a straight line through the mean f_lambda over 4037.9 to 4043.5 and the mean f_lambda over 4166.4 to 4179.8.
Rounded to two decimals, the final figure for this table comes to -1.22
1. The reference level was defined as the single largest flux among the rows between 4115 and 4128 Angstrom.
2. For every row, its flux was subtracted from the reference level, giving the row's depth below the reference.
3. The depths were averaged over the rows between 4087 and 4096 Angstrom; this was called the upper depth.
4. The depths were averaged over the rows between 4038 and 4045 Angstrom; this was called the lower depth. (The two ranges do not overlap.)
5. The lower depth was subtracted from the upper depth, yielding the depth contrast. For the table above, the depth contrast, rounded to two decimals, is 0.04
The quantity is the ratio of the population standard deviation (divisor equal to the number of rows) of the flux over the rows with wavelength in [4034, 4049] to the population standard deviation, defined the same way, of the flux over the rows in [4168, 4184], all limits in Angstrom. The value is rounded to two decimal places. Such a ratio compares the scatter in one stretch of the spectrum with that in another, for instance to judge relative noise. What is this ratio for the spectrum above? 0.77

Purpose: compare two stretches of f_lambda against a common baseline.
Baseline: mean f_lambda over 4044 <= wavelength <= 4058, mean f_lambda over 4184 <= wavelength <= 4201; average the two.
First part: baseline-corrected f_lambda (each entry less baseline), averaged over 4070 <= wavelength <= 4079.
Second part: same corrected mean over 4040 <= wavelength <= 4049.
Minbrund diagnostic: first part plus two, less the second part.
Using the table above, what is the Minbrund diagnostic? 1.88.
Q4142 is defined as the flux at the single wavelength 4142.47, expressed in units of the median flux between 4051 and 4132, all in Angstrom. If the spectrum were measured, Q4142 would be 1.04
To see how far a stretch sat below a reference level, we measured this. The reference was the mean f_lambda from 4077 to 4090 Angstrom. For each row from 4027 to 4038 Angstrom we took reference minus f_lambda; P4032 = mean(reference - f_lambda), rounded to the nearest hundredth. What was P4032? -0.02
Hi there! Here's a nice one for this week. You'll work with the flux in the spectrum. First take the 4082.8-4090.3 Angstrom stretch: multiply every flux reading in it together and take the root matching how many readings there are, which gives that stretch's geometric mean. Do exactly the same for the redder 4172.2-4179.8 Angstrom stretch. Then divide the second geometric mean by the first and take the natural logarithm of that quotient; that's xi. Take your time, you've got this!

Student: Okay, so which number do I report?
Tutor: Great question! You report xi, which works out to -0.16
